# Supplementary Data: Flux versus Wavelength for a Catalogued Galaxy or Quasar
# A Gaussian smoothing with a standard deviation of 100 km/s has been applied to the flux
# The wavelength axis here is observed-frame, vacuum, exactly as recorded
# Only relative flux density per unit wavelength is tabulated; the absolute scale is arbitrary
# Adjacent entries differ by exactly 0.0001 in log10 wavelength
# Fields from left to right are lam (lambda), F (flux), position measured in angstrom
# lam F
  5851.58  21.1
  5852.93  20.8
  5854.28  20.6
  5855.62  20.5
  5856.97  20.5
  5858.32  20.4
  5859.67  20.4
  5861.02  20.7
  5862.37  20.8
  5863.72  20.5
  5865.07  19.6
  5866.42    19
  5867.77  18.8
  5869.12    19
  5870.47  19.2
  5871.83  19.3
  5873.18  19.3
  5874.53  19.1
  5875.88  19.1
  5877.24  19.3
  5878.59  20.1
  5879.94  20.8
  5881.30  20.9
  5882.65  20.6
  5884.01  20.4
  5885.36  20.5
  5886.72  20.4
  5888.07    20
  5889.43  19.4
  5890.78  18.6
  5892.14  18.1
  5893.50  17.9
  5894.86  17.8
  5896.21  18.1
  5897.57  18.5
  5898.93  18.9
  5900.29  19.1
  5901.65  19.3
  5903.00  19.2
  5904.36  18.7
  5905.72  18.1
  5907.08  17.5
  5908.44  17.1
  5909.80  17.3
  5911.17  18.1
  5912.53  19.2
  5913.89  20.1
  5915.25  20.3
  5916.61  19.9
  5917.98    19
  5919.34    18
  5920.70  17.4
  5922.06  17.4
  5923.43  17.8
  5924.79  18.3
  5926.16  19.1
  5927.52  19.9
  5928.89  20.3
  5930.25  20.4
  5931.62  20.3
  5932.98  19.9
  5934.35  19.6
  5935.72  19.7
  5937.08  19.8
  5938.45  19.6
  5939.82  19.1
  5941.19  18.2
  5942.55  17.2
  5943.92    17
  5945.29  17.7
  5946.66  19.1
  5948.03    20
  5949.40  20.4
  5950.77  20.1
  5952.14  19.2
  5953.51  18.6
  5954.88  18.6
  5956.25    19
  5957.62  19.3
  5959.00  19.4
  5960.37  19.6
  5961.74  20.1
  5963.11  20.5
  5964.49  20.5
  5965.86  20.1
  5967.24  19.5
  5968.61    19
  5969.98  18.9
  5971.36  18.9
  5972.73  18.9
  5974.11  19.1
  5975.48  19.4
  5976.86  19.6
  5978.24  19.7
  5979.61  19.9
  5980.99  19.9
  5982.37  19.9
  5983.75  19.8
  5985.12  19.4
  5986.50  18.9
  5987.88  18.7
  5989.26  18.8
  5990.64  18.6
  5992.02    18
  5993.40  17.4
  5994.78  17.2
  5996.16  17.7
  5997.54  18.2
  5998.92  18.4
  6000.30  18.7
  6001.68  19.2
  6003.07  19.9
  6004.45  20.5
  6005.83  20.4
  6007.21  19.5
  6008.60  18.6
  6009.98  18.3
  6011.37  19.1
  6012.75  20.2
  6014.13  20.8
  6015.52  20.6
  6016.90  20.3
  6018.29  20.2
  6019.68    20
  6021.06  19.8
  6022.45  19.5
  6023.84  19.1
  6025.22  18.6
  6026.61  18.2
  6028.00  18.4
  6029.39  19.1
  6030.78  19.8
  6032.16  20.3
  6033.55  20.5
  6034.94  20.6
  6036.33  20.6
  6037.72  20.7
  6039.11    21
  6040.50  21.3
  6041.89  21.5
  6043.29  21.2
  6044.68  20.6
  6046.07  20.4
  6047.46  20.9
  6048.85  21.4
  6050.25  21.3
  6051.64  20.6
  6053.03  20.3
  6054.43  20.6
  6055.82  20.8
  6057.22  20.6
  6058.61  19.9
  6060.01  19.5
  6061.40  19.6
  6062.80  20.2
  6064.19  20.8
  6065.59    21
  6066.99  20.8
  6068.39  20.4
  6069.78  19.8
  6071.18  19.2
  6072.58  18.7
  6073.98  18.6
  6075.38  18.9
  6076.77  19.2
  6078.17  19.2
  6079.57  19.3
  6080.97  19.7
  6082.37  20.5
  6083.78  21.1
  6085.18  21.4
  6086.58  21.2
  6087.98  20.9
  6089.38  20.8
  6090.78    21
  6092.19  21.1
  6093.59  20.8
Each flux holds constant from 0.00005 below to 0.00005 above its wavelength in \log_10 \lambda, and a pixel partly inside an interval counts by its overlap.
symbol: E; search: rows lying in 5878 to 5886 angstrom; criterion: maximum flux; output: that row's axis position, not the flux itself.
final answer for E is 5881.30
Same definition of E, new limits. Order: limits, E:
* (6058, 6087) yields 6085.18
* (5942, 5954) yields 5949.40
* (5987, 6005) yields 6004.45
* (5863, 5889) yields 5881.30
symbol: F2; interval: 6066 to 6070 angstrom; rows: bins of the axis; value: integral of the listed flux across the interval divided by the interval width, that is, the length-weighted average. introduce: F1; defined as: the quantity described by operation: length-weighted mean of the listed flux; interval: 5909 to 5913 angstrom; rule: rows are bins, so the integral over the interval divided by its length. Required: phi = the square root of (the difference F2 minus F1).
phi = 1.5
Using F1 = 18.1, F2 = 20.45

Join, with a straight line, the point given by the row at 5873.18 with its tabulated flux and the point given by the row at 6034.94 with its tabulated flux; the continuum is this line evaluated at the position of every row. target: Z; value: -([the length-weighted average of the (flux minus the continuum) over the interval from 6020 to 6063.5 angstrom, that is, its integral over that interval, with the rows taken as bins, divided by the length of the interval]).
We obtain 0.43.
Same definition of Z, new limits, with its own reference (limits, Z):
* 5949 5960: 0.65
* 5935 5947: 1.26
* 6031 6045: -0.18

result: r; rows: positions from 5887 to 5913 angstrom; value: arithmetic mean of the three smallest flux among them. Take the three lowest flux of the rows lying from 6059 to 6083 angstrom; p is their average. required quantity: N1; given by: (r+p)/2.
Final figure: 18.0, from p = 18.7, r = 17.3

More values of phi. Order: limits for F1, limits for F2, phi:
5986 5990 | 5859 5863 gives 1.4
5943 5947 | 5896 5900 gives 0.9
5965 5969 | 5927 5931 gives 0.8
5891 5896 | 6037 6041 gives 1.7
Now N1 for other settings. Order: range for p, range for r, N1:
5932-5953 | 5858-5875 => 18.1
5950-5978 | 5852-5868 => 18.9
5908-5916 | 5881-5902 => 17.7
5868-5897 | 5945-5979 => 18.1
